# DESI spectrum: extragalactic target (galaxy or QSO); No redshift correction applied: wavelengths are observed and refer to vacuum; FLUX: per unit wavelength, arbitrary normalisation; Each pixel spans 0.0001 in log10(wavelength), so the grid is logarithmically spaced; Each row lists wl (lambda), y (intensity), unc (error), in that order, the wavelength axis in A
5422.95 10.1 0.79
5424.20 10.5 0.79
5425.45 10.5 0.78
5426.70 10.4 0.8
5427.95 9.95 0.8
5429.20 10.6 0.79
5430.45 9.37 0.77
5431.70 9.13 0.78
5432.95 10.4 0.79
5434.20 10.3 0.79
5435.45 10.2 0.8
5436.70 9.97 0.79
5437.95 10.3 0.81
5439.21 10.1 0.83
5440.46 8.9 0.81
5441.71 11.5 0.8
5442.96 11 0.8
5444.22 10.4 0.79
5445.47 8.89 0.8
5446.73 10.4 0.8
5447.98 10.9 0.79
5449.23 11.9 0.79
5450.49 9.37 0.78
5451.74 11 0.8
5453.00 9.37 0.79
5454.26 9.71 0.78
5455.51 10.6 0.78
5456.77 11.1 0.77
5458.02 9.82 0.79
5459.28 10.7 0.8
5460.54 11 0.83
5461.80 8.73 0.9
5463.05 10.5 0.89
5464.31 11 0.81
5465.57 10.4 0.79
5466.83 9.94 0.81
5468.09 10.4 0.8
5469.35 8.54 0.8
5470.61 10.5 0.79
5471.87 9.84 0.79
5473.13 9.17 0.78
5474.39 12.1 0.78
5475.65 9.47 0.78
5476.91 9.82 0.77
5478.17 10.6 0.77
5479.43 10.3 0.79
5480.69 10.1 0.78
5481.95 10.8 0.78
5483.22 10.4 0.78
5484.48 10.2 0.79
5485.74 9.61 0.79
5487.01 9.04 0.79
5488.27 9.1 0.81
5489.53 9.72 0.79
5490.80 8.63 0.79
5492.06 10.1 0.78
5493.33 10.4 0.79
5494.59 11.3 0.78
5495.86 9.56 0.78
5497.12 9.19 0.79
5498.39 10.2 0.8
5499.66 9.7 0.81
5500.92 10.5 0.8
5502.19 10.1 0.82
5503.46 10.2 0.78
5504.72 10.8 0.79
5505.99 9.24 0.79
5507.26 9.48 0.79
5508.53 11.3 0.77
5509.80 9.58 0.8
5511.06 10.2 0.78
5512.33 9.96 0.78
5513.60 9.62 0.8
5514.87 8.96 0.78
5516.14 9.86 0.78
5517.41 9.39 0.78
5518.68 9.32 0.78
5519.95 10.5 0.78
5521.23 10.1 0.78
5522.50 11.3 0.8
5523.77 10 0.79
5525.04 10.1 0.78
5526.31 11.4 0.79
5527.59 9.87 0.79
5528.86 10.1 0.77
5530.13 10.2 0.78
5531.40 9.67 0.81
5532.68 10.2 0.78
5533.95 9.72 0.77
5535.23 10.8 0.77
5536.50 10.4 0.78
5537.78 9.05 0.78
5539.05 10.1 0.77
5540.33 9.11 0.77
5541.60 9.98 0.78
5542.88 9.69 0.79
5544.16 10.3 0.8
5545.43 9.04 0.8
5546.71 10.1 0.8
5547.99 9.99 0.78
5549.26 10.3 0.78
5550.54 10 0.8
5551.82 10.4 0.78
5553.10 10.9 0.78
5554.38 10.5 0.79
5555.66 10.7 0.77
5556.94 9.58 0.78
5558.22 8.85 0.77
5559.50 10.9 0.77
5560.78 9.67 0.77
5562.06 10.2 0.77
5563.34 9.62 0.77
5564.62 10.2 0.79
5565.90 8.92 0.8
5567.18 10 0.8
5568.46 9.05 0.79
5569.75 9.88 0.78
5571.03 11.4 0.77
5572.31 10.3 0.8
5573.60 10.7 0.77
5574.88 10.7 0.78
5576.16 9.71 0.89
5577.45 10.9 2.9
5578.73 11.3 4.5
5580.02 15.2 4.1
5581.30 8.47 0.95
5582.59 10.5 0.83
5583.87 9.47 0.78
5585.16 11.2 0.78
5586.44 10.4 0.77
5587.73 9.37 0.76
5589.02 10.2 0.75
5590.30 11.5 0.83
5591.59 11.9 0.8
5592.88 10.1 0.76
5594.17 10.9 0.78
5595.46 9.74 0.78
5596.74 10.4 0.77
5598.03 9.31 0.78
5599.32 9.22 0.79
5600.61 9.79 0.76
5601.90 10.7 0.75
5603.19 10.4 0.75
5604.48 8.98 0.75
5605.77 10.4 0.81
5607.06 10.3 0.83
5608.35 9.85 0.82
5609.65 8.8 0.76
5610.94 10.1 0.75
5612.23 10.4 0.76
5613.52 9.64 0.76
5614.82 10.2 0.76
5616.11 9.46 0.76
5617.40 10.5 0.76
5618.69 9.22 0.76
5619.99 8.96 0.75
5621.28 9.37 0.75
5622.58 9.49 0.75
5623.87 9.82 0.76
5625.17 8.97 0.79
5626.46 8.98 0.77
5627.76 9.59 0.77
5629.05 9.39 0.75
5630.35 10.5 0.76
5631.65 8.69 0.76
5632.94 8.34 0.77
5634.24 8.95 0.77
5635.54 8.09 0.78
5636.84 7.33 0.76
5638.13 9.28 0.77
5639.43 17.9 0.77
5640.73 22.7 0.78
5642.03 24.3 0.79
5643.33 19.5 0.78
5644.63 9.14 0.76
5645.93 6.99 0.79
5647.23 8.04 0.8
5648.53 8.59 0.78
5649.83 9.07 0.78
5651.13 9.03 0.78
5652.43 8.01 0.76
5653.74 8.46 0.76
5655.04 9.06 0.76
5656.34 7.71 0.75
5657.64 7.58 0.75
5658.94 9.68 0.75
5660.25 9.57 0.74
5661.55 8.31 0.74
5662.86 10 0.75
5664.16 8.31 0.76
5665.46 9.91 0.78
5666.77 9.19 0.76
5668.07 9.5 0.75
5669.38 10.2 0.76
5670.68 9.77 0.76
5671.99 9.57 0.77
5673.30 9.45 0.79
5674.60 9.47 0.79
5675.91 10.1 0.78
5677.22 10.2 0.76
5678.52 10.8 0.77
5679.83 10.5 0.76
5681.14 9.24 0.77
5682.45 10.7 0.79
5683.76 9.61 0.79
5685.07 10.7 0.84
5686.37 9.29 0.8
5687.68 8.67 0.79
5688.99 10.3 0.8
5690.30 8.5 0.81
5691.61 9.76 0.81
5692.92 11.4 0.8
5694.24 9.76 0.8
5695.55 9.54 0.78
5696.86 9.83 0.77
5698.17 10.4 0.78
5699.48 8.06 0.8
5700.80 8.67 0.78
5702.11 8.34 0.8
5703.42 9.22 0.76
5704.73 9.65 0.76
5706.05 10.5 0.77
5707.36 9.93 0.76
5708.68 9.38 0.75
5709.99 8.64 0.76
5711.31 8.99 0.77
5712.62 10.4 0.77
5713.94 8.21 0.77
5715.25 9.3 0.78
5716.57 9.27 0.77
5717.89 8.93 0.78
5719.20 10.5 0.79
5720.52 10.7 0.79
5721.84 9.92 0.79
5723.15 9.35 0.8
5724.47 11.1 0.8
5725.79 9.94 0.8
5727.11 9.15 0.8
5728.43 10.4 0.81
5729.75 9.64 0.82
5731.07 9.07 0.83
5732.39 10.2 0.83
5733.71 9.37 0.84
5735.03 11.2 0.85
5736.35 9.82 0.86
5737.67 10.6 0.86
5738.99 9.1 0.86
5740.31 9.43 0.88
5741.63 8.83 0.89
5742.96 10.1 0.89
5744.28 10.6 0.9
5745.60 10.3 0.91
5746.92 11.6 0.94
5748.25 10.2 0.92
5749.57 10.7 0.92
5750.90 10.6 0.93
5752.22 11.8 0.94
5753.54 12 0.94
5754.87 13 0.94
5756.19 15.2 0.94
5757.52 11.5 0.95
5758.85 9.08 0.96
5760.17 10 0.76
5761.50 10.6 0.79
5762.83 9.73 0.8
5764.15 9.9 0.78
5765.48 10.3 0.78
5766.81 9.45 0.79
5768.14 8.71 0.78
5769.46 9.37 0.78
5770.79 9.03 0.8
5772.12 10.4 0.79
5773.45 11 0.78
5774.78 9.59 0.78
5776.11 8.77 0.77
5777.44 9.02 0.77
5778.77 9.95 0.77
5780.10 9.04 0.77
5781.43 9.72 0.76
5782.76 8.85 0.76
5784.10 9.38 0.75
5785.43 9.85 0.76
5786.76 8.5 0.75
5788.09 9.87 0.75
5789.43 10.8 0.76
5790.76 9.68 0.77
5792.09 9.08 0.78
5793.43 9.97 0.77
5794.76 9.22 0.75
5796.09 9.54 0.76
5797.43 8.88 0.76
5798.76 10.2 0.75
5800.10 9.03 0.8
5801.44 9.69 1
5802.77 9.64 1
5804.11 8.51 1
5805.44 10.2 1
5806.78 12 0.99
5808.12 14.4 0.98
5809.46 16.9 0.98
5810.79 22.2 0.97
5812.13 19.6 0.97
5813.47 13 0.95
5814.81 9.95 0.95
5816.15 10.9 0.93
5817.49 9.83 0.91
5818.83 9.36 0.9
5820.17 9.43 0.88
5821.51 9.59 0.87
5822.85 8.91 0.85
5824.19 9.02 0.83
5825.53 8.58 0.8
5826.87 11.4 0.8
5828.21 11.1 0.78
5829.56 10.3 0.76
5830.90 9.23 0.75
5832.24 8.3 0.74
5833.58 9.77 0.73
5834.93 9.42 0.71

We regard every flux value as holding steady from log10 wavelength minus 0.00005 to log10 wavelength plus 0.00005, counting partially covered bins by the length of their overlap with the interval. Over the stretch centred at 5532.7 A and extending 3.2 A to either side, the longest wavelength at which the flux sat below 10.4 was 5533.95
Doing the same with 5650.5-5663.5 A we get 5662.86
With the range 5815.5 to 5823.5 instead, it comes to 5822.85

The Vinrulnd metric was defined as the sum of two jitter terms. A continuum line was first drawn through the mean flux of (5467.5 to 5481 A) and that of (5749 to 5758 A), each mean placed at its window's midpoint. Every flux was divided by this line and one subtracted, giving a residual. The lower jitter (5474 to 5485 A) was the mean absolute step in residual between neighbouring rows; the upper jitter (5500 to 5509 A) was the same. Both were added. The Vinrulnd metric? 0.145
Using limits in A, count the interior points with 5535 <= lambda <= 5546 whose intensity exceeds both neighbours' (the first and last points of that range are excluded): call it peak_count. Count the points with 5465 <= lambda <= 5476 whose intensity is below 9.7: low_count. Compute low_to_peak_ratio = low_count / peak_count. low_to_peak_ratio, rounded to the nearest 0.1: 1.0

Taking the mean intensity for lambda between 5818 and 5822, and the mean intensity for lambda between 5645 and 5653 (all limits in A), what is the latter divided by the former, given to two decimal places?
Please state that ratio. 0.88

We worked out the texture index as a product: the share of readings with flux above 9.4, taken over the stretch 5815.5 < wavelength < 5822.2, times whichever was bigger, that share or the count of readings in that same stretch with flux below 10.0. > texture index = 3.2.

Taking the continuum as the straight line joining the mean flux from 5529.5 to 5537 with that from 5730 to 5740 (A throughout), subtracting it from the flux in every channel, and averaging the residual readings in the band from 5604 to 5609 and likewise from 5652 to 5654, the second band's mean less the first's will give -1.6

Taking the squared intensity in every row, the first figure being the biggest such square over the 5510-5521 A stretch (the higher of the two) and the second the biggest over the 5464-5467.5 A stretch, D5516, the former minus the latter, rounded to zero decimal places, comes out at -11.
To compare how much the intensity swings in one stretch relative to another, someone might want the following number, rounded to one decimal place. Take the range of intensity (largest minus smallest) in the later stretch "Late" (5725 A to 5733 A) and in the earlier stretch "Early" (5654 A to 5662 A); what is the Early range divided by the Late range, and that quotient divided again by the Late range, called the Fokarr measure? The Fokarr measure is 1.2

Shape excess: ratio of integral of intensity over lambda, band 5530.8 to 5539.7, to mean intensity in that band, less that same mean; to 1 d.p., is -1.1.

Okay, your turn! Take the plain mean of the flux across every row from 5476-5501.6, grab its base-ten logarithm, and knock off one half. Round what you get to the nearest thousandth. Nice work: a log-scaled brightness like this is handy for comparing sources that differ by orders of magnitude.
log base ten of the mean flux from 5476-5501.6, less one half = 0.498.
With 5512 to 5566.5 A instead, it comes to 0.500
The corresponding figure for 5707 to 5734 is 0.484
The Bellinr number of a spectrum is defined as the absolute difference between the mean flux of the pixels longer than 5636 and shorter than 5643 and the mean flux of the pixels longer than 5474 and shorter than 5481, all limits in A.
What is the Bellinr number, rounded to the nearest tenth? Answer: 5.9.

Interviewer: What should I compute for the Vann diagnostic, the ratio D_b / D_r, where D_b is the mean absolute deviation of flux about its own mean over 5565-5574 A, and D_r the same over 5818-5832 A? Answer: 0.9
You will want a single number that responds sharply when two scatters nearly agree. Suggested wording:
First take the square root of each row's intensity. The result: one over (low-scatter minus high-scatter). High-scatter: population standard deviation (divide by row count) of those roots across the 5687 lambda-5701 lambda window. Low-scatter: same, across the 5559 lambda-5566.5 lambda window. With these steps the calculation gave -18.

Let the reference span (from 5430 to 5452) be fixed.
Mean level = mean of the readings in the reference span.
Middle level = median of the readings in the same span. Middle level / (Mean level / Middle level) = 10.4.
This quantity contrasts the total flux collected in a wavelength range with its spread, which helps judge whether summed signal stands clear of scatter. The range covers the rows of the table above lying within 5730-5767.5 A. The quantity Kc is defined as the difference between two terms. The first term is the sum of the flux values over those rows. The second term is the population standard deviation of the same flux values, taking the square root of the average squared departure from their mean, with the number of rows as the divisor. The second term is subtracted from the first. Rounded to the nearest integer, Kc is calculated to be 293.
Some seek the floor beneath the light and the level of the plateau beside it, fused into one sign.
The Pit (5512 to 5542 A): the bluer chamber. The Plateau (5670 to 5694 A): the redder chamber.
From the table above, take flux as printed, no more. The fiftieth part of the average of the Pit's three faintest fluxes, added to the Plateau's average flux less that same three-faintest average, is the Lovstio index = 1.0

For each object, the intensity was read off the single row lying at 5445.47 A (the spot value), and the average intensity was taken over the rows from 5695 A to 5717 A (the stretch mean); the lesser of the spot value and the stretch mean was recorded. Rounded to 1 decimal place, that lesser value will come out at 8.9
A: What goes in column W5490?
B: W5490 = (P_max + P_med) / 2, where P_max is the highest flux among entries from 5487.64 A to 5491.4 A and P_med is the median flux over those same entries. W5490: 9.4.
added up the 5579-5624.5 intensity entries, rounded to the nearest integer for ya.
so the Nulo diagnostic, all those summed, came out 354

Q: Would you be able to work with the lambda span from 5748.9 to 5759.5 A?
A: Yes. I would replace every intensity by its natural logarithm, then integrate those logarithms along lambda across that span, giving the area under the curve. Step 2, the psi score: 26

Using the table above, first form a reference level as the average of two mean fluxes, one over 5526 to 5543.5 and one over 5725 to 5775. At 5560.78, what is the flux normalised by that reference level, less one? -0.05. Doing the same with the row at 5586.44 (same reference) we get 0.02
